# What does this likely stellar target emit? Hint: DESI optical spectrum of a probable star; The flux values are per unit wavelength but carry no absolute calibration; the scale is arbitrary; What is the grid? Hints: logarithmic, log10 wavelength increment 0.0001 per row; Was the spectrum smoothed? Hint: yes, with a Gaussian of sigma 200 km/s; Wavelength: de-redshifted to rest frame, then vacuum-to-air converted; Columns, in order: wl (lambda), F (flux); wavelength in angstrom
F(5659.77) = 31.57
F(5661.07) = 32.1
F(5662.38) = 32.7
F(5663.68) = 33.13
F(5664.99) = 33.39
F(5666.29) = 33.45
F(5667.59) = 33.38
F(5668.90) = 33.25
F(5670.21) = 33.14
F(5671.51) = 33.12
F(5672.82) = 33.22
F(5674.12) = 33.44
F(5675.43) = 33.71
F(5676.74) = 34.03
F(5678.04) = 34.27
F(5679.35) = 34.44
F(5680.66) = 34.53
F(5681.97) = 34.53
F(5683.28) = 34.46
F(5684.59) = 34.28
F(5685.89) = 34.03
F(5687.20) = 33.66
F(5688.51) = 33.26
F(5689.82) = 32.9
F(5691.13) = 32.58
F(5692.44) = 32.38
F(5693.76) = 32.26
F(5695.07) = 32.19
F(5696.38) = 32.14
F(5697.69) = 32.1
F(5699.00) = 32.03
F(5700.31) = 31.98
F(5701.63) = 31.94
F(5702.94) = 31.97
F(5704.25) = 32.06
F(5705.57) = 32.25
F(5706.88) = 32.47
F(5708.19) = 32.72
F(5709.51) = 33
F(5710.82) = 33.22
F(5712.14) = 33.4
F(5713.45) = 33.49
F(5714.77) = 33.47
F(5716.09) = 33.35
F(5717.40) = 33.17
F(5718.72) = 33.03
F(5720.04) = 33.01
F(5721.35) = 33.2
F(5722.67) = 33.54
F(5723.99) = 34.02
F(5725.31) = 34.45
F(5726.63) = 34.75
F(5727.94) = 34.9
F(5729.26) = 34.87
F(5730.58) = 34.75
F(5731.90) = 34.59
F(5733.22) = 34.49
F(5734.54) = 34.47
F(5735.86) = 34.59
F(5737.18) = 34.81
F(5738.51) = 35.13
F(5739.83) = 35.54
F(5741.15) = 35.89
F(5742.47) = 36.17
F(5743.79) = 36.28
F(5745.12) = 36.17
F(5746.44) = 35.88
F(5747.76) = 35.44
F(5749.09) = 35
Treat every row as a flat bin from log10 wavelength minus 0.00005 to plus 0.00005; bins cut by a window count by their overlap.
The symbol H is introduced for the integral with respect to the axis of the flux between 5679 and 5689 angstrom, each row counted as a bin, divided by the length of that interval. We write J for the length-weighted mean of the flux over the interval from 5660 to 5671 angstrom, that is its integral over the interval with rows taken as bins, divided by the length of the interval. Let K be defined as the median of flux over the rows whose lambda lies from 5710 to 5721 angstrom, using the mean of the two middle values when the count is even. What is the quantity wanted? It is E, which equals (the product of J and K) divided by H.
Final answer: 32.2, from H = 34.2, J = 33.0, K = 33.3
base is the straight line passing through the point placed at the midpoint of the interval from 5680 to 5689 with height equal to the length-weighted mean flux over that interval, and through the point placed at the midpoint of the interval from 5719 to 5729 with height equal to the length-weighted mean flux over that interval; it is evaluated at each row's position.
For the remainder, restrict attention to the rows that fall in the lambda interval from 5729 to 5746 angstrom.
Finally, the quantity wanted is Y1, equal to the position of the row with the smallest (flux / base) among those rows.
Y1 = 5734.54 angstrom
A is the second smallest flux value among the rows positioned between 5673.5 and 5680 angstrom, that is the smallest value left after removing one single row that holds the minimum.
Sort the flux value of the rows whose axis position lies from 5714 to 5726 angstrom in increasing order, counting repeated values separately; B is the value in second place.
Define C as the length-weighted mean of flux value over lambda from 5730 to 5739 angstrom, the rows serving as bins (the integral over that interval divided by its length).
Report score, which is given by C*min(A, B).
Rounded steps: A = 33.71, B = 33.03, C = 34.7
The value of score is 1145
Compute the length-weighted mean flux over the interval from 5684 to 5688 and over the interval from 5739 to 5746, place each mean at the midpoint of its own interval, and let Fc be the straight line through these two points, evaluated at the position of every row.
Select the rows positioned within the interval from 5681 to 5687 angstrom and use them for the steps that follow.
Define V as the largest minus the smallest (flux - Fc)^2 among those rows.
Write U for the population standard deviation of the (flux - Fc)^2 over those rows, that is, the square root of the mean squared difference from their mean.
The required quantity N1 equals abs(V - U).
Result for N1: 0.3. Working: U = 0.2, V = 0.4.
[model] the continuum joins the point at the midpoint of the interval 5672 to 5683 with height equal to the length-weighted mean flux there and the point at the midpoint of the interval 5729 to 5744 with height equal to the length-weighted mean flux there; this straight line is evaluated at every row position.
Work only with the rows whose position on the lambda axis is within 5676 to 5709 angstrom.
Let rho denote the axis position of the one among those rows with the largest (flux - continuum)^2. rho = 5701.63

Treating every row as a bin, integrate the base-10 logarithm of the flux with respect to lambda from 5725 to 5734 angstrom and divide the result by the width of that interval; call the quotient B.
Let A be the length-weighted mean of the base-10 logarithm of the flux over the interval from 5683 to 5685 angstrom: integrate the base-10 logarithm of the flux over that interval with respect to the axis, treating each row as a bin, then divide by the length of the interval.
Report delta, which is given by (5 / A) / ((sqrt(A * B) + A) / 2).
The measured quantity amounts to 2.12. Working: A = 1.54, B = 1.54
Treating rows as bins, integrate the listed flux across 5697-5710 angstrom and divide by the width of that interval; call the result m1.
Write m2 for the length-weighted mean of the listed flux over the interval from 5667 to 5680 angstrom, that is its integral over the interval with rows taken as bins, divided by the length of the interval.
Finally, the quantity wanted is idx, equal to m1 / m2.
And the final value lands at 0.96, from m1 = 32.2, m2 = 33.6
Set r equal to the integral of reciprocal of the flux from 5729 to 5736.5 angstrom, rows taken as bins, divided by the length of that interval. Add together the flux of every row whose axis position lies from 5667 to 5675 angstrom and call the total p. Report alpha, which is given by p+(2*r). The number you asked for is 200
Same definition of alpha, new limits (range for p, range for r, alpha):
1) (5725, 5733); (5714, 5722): 208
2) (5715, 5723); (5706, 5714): 199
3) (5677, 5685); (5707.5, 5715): 207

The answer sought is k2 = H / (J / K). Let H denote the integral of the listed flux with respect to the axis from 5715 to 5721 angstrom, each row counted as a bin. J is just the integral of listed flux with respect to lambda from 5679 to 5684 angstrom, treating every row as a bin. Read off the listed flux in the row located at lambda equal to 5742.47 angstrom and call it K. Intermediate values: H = 199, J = 172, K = 36.17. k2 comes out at 42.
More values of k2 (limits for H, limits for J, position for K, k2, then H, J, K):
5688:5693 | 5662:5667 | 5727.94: 34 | 164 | 166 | 34.9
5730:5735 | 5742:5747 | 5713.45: 32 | 173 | 181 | 33.49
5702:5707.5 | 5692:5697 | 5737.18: 38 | 177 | 161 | 34.81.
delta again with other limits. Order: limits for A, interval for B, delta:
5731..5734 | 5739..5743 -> 2.11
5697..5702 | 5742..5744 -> 2.19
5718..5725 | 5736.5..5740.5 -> 2.15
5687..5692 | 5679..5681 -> 2.16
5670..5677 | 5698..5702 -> 2.16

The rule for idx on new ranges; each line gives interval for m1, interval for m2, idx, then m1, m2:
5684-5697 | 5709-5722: 0.99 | 33.0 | 33.2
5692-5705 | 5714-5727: 0.96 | 32.1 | 33.5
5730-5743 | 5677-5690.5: 1.03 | 35.0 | 34.0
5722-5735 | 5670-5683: 1.02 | 34.5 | 33.9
